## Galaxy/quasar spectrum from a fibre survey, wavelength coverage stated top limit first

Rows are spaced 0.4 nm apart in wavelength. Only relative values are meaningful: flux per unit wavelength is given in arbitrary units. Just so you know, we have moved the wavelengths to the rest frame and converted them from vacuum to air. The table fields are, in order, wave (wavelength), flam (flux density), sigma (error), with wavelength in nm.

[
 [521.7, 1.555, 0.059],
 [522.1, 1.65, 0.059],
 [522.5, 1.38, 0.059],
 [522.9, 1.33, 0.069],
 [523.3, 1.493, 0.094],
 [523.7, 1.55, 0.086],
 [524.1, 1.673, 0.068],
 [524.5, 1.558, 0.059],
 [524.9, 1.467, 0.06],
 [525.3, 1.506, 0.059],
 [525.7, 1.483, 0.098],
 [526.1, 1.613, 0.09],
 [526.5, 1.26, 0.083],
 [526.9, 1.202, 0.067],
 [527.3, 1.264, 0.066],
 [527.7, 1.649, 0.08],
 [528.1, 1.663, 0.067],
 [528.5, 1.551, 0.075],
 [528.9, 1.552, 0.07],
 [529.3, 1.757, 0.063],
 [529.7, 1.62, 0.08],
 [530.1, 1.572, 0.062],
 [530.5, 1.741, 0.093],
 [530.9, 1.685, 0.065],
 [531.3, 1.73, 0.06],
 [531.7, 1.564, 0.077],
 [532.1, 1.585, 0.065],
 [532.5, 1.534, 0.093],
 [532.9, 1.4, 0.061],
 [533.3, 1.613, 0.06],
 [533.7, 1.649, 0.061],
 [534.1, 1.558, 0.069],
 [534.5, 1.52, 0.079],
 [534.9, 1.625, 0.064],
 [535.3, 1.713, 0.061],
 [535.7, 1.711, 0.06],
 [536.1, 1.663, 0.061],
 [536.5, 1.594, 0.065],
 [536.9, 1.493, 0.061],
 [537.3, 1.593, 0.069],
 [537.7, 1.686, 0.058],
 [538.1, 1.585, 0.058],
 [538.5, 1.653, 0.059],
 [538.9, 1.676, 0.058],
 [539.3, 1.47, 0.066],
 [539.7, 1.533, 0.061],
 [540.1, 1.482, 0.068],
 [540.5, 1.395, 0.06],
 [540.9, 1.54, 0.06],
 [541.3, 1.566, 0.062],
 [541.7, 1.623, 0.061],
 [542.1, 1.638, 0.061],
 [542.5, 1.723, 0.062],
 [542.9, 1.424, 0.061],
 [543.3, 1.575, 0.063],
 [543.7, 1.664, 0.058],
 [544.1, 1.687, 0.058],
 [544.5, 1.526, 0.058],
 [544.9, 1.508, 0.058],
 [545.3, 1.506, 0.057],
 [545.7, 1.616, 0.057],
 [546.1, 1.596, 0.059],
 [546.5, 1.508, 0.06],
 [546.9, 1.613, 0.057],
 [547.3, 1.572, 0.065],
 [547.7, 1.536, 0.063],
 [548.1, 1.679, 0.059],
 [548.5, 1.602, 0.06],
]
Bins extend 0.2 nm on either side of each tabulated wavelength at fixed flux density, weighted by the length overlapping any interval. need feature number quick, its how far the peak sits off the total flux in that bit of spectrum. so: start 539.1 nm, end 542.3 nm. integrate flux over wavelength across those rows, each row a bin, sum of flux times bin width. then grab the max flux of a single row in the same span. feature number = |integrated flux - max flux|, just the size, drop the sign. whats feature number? 3.26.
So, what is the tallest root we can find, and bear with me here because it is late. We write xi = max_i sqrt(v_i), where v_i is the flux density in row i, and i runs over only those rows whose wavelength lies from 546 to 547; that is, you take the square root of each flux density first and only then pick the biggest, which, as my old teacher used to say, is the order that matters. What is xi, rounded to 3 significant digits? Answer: 1.27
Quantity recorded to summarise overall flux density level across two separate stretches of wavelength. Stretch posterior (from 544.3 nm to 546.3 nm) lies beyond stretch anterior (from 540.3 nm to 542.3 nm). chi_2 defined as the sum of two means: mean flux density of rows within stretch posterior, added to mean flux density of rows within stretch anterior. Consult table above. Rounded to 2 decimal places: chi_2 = 3.10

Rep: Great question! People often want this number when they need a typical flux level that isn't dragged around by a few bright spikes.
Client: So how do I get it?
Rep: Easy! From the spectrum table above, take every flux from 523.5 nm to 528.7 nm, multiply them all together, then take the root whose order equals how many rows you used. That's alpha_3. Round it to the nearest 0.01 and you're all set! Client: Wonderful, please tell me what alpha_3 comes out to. 1.49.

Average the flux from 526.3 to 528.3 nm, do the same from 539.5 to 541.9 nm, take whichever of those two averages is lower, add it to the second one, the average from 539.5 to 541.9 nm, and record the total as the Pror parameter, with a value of 2.93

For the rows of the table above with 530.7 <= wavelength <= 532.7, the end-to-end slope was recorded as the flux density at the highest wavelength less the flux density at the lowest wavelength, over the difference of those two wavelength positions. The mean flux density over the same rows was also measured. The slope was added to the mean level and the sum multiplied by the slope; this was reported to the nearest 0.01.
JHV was -0.14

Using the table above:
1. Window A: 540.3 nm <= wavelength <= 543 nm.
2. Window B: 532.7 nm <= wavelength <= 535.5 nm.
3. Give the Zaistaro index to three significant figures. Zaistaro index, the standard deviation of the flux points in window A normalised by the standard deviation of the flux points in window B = 1.16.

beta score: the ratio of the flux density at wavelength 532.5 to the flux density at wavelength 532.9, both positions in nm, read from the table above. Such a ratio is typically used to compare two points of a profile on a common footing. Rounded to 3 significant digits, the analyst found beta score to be 1.10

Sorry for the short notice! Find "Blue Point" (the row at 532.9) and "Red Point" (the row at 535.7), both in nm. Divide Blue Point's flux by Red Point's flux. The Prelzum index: 0.82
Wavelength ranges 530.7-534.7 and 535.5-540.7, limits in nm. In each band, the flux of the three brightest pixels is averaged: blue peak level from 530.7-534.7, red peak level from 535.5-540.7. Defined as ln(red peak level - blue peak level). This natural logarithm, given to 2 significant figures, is -5.8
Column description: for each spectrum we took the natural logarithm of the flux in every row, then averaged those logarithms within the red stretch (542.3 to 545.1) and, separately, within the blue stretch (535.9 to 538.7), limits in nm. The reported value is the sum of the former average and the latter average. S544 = 0.93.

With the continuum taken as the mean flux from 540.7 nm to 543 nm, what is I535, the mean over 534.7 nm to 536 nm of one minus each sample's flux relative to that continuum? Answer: -0.06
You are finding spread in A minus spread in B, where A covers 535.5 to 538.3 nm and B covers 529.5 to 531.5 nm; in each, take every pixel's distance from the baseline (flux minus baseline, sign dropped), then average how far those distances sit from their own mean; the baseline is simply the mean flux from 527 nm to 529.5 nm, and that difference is -0.016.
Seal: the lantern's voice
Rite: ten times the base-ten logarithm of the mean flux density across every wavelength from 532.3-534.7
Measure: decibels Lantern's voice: 1.89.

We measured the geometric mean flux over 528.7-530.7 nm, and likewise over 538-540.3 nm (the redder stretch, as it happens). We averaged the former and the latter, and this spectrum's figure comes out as 1.61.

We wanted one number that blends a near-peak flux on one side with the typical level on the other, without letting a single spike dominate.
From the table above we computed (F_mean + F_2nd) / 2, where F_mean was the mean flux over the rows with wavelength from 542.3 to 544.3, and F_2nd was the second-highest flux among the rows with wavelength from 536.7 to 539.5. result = 1.645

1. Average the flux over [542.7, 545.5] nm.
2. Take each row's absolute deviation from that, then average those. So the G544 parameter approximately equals 0.074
